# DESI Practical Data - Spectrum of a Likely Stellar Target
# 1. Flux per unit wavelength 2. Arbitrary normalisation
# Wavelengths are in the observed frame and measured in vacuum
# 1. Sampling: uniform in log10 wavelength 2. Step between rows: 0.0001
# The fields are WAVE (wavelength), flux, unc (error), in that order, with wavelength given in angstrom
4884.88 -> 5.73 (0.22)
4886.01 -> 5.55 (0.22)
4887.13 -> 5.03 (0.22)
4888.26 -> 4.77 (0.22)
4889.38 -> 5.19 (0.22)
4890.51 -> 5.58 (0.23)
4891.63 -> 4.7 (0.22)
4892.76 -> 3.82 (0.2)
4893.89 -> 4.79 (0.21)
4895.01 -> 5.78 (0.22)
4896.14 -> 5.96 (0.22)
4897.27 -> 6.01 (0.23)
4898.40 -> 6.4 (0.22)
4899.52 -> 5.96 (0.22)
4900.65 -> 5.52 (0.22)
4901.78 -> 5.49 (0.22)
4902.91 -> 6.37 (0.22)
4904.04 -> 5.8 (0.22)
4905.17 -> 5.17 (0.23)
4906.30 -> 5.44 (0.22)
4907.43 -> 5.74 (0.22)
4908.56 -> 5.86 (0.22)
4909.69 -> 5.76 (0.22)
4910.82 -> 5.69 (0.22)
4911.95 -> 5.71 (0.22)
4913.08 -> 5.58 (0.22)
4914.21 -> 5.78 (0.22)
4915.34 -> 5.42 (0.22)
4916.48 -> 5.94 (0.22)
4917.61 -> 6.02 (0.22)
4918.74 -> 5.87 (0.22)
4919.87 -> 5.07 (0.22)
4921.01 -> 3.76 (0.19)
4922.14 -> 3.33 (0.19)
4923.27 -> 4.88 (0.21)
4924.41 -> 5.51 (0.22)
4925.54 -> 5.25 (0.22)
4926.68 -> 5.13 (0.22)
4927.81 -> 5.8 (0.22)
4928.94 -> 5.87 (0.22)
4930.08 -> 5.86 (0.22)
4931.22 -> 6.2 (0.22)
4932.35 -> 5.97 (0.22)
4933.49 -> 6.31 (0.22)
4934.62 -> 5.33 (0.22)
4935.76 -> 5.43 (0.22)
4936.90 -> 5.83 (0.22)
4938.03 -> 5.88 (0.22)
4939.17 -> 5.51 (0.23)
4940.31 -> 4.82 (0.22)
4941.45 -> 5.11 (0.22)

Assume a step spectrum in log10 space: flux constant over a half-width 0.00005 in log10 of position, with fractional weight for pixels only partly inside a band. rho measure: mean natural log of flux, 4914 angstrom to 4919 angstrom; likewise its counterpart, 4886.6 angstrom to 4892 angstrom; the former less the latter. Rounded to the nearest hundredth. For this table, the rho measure 0.14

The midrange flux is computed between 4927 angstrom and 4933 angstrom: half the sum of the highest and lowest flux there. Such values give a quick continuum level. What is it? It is 6.00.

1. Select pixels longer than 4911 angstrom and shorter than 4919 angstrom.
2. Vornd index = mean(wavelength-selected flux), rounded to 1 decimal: 5.8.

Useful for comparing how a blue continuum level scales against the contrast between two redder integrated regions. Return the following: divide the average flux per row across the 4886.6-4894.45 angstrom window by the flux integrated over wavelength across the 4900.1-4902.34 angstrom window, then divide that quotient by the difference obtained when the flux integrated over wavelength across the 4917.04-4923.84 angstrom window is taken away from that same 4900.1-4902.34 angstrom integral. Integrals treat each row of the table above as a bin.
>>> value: -0.019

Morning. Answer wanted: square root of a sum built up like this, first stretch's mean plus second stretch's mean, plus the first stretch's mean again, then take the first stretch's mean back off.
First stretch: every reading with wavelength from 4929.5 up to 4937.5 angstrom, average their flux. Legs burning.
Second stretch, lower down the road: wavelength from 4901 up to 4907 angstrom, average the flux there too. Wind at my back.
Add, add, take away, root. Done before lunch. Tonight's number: 3.39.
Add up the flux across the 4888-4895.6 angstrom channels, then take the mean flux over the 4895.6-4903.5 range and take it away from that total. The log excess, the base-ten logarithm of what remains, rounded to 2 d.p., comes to 1.46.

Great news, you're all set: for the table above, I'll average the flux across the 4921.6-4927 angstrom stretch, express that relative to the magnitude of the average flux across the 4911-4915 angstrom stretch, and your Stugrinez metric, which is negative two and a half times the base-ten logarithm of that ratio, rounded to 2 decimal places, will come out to 0.18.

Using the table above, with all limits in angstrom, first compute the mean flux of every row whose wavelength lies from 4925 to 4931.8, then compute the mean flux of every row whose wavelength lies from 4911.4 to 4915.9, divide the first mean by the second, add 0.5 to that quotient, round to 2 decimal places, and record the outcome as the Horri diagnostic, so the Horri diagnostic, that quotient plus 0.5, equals 1.51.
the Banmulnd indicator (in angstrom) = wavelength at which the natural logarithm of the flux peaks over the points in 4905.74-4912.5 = 4908.56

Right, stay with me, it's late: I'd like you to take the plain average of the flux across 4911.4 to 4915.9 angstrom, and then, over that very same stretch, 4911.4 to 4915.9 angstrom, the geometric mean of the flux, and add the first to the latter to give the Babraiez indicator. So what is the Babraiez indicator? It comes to 11.2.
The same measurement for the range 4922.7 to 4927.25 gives 10.4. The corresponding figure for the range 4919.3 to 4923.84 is 8.5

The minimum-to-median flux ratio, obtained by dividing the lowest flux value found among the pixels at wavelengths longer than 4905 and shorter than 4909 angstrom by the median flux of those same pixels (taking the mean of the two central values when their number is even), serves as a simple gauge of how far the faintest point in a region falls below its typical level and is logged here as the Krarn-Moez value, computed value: 0.925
